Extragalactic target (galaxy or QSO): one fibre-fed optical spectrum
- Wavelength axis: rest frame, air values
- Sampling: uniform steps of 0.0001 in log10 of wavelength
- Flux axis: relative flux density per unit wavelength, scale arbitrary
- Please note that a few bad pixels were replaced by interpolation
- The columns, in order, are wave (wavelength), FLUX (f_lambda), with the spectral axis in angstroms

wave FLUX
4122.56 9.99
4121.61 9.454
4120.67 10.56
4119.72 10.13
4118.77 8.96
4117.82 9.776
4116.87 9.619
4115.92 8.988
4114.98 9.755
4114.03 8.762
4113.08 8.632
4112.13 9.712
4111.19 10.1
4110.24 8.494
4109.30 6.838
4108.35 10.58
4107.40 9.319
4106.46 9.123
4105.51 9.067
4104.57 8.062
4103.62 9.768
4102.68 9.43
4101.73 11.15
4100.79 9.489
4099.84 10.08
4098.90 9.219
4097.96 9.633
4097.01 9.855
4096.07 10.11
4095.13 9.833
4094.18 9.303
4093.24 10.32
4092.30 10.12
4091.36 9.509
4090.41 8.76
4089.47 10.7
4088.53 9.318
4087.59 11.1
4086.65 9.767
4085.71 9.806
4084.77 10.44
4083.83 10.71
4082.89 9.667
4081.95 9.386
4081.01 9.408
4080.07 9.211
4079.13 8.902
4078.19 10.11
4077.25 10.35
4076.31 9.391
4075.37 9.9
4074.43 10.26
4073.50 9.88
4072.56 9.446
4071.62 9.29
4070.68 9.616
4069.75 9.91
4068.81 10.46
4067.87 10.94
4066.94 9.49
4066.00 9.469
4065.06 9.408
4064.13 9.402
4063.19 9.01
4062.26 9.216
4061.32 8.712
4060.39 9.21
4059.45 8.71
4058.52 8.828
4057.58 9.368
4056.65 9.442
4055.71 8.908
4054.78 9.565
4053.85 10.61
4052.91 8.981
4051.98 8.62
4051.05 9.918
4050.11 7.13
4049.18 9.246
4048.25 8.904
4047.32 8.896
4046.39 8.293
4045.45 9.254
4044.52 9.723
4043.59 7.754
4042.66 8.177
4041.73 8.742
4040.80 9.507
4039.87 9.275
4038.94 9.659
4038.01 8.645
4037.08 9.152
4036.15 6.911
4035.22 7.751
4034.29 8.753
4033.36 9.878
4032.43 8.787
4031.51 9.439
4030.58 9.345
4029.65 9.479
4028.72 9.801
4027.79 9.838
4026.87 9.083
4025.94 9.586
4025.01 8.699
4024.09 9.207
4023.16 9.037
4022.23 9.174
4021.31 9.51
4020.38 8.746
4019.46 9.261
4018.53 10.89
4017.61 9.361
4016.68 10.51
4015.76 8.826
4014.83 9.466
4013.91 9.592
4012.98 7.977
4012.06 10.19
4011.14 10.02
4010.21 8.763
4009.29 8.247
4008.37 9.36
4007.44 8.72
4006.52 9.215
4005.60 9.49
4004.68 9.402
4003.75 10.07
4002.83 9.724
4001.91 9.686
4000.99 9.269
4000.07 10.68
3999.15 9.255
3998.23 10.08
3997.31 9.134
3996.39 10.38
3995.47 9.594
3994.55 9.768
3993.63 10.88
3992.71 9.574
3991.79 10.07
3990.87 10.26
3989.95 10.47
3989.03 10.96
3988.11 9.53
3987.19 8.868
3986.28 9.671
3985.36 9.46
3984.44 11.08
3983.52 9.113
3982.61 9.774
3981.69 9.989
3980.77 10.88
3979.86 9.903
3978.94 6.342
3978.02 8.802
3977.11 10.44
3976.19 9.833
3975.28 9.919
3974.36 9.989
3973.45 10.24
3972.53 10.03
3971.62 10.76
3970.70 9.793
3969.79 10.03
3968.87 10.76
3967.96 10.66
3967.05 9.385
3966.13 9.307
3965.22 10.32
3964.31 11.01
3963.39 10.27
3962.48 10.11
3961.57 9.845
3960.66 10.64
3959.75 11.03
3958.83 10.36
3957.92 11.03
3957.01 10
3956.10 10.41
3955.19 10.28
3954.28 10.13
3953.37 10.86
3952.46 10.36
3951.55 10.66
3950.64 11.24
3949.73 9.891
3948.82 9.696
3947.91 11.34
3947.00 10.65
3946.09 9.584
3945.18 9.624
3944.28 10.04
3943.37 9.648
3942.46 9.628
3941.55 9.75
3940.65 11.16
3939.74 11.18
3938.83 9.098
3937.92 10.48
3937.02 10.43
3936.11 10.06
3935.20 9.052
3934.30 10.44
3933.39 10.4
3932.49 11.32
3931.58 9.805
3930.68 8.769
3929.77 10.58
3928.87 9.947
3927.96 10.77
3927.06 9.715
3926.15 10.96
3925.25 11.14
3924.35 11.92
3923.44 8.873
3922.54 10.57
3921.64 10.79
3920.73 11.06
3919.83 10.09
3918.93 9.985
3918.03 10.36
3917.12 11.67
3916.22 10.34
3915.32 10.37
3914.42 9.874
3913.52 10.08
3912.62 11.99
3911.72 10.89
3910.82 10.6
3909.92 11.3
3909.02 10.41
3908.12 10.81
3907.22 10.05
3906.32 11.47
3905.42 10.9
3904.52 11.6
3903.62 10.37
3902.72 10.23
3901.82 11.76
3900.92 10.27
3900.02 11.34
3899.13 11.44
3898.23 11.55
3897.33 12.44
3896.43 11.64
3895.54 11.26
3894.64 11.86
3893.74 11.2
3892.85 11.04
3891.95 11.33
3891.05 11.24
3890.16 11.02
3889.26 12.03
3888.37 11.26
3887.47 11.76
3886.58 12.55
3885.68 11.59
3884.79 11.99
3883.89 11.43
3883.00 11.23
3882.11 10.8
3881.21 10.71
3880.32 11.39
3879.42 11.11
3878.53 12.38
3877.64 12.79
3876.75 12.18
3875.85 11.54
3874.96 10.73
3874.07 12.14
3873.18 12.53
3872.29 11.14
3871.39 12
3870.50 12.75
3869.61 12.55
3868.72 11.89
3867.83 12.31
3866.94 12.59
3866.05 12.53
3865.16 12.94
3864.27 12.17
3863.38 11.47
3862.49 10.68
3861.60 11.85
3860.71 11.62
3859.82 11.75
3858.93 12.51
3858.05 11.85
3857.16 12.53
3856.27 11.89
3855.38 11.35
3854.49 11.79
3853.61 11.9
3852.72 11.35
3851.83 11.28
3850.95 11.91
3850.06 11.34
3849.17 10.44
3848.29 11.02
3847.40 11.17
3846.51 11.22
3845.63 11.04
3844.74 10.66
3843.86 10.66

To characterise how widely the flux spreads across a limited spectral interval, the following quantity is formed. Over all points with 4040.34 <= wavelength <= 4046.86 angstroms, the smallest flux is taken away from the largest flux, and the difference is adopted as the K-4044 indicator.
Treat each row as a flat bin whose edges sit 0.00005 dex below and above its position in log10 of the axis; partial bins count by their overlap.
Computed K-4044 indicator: 1.97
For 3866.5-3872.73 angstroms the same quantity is 1.61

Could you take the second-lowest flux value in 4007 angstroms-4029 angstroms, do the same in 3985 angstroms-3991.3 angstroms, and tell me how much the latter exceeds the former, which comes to 1.2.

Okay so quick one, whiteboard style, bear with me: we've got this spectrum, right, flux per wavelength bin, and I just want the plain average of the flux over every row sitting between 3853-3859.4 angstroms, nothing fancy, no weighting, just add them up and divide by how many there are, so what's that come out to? 12.0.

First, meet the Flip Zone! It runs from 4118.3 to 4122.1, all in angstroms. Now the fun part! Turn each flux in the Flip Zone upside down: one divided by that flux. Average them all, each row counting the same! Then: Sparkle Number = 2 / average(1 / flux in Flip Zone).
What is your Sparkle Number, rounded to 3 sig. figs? 19.5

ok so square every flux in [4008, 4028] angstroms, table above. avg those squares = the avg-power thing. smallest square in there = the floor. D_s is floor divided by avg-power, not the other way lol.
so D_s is 0.727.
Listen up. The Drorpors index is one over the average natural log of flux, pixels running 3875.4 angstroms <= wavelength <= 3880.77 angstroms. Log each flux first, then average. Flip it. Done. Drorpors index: 0.40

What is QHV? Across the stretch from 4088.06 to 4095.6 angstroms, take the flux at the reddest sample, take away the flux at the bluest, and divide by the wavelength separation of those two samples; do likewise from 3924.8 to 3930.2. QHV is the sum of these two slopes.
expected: 0.0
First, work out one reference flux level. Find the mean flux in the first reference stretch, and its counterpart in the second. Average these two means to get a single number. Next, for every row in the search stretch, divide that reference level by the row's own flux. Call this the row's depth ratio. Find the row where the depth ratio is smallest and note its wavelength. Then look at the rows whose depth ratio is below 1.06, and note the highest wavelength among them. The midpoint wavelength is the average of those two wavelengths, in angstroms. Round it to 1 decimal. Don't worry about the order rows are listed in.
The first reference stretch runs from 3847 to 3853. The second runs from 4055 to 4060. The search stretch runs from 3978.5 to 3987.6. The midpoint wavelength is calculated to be 3985.4 angstroms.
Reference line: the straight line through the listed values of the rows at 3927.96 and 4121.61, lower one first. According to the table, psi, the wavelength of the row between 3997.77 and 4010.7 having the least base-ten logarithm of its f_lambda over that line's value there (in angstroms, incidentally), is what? 4009.29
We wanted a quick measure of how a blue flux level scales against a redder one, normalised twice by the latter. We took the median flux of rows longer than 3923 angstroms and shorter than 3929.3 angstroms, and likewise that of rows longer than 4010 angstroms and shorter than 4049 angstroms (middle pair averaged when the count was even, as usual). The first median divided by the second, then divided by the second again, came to 0.126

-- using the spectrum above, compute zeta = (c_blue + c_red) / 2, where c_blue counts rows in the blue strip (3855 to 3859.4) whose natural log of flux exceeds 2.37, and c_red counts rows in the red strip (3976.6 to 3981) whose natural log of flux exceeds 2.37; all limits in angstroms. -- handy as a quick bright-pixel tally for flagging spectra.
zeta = 3.0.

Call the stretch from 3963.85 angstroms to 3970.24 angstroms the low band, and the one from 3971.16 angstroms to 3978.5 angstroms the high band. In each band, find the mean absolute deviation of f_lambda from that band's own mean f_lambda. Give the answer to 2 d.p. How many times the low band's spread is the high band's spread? 0.67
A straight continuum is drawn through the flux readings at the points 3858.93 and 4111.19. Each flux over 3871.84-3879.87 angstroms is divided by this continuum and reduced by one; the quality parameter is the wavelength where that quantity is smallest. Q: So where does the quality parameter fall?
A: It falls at 3874.96 angstroms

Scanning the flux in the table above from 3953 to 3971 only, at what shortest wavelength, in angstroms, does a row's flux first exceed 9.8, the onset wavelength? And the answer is 3953.37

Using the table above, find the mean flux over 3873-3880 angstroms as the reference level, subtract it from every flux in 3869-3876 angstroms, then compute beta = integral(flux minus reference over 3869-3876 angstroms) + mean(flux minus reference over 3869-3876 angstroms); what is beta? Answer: 0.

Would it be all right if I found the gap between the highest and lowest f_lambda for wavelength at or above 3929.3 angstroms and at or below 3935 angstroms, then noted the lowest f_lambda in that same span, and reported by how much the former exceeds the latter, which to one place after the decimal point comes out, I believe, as -6.2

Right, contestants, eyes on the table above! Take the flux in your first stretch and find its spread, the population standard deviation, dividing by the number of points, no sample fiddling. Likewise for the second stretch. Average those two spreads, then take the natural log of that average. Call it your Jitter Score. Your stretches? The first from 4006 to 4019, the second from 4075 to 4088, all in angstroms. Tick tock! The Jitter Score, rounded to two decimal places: -0.36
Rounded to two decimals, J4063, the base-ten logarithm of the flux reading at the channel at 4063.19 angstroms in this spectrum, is 0.95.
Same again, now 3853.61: 1.08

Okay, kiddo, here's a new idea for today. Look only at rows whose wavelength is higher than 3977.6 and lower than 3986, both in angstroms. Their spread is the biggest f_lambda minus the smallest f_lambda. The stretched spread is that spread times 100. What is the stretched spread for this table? 474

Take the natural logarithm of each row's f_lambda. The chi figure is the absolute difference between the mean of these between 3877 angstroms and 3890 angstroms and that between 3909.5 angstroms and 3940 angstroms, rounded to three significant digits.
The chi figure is 0.111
